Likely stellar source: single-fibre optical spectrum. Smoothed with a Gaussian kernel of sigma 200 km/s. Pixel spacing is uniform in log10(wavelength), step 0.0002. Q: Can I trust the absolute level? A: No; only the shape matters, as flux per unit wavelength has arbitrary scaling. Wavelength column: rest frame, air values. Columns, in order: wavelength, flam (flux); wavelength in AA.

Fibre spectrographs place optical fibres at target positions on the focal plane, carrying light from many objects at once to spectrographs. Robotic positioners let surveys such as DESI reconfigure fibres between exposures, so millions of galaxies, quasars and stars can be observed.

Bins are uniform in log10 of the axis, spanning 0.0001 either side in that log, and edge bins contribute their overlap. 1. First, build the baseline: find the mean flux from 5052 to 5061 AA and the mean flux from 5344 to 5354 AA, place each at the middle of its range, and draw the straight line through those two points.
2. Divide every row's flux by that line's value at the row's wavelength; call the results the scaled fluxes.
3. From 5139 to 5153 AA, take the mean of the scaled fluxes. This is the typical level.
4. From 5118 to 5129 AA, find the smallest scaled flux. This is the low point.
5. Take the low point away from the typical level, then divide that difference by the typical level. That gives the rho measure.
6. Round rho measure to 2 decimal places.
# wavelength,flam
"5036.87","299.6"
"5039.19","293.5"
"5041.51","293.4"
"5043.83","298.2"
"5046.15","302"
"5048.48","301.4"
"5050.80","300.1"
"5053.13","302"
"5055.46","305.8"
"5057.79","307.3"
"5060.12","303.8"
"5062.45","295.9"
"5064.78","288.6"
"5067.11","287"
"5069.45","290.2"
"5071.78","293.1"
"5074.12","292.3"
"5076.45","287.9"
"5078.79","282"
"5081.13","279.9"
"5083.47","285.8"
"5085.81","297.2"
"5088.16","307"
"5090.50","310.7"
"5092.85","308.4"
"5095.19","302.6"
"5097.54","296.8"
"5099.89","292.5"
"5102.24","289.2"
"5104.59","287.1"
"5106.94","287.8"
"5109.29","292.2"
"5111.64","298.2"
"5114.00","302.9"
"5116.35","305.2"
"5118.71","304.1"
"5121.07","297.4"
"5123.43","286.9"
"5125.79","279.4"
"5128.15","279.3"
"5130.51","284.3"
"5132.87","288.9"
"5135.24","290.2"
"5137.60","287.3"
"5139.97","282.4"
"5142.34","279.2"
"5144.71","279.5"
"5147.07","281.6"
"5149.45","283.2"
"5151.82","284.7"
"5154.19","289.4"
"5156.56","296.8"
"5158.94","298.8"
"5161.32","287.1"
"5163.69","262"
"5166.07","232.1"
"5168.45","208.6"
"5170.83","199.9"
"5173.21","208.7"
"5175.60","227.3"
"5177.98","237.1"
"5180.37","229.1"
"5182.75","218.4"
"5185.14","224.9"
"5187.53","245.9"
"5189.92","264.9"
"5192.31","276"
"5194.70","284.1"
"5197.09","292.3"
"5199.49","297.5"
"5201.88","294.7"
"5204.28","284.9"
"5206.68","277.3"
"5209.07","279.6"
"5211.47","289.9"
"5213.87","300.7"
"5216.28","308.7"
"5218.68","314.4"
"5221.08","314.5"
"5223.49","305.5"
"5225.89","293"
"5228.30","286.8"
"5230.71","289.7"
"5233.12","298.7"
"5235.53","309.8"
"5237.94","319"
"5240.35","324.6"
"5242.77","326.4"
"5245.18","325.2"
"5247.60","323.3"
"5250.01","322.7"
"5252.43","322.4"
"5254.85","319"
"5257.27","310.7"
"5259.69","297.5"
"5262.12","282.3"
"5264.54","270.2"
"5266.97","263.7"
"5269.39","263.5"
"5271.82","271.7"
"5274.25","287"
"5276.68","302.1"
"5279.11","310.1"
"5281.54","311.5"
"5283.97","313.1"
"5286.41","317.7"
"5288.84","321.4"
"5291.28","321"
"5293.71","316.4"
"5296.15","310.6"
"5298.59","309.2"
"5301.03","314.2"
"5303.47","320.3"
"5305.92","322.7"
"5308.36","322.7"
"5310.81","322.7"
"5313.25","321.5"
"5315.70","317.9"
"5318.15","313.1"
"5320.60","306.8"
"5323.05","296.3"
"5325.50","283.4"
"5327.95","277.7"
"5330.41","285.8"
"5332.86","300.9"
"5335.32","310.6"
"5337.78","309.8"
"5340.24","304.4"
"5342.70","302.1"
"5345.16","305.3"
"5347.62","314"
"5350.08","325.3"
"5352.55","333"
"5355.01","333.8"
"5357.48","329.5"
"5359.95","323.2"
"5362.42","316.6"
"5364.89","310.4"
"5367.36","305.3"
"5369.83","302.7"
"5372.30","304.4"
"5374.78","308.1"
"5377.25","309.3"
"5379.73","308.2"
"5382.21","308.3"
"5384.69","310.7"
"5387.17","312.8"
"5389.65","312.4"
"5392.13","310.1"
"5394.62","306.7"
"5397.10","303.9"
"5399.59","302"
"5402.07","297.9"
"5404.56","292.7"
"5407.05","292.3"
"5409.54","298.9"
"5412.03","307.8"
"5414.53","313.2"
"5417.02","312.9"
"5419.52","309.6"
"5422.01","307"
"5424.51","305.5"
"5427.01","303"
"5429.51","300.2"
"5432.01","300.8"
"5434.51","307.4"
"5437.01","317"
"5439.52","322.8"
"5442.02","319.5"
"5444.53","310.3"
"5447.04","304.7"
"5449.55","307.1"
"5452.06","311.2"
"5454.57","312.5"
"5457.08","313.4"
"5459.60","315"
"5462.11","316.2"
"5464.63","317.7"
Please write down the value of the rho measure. 0.01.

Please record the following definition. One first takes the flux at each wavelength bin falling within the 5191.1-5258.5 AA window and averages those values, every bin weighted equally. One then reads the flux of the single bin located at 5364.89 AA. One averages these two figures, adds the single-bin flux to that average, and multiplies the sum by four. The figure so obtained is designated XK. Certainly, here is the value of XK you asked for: 2469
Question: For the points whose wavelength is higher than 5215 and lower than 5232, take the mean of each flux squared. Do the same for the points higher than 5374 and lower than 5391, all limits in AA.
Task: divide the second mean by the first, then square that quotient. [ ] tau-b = 1.11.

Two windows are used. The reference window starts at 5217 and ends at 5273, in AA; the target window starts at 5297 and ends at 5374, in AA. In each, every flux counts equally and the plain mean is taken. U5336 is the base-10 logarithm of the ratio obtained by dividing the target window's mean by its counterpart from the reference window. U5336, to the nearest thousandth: 0.012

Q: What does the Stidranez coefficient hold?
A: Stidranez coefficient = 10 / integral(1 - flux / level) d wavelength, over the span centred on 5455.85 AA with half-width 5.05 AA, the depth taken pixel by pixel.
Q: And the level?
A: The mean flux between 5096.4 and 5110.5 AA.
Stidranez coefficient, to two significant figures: -13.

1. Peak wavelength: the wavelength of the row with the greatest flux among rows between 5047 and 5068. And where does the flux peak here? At 5057.79 AA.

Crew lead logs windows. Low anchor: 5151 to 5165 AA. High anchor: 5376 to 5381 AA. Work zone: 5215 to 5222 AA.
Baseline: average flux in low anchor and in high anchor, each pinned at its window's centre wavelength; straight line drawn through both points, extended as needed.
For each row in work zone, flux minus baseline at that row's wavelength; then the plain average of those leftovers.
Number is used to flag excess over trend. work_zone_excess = 20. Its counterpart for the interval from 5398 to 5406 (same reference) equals -14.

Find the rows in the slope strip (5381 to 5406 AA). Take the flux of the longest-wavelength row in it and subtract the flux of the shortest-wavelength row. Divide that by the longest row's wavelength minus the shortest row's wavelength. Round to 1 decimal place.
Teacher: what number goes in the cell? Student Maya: -0.7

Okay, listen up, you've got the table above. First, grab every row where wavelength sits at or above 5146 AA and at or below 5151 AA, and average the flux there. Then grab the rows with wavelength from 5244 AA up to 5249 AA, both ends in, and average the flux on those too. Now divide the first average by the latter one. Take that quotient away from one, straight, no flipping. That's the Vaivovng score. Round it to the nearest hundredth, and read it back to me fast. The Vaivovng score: 0.13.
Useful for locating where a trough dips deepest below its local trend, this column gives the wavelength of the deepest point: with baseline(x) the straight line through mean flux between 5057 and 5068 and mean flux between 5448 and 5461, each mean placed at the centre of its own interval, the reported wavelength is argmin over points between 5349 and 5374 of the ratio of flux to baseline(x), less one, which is 5369.83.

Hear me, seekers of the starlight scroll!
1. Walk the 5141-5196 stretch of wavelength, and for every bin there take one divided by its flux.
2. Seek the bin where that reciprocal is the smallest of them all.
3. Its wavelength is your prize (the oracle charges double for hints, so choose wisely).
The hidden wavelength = 5158.94 AA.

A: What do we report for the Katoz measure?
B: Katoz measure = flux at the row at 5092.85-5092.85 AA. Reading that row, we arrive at 308.4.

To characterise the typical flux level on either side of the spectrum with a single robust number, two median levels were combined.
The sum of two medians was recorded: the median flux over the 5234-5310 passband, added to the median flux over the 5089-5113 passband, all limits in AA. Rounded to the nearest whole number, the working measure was 609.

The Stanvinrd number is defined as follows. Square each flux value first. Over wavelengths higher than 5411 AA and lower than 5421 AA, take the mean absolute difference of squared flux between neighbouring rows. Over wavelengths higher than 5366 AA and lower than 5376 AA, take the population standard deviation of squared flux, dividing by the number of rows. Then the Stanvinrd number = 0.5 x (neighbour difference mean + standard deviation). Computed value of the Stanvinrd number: 1530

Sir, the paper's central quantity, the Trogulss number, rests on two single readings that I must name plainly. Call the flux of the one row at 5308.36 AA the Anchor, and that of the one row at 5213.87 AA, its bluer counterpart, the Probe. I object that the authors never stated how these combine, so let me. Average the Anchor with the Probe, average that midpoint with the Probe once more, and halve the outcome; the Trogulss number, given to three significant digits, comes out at 153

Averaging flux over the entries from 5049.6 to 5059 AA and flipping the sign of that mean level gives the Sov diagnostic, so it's -304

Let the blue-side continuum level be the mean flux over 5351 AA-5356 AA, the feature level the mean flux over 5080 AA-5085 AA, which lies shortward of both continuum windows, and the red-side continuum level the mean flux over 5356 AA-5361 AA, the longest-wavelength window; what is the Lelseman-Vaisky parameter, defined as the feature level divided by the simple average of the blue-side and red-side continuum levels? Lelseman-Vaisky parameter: 0.86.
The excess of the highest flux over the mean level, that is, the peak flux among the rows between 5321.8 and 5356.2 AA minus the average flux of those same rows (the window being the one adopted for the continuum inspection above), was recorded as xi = 28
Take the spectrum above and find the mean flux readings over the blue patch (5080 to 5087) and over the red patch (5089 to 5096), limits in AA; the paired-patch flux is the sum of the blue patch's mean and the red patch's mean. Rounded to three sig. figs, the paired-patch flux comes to 595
